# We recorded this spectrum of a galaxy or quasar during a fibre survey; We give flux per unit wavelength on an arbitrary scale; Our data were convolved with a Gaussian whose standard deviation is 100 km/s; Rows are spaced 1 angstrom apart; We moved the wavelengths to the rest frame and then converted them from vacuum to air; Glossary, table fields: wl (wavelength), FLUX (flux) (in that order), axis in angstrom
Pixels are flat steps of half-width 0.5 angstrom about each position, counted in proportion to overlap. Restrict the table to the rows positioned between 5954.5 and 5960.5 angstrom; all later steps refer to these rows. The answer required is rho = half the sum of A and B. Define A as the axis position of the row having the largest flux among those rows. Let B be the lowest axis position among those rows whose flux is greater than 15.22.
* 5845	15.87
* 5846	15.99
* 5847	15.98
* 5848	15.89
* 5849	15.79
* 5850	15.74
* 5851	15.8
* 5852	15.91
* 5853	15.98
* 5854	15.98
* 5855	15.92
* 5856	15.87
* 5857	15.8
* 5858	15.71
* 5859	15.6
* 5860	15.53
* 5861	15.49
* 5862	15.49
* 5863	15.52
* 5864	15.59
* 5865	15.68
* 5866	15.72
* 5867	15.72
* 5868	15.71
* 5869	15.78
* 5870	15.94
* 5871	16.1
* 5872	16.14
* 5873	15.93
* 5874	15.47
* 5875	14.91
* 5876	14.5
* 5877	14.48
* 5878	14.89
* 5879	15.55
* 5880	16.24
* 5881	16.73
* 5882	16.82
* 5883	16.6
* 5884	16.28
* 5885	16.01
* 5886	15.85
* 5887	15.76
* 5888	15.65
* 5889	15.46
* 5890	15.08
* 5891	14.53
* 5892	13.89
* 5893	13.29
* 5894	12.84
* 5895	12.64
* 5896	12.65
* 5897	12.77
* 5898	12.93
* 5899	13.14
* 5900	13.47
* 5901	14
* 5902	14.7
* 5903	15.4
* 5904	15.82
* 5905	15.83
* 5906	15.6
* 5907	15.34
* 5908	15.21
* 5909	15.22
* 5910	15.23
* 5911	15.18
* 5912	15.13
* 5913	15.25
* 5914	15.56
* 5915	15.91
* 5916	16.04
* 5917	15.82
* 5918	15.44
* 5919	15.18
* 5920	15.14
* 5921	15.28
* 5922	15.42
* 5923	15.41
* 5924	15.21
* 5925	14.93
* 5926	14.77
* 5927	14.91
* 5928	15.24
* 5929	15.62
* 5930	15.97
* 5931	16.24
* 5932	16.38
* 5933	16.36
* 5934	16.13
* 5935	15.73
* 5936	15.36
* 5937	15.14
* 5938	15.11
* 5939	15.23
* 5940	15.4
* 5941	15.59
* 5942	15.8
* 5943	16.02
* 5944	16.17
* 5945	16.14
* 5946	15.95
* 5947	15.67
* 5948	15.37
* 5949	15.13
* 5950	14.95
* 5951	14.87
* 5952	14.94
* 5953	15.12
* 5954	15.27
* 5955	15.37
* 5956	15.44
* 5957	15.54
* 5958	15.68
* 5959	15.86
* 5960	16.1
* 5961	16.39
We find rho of 5957.5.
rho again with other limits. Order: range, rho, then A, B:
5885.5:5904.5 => 5886.0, 5886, 5886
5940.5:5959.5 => 5942.5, 5944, 5941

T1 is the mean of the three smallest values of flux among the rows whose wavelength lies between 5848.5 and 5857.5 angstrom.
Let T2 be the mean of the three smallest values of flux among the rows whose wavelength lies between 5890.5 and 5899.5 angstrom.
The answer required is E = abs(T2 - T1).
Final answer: 3.09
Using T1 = 15.8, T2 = 12.7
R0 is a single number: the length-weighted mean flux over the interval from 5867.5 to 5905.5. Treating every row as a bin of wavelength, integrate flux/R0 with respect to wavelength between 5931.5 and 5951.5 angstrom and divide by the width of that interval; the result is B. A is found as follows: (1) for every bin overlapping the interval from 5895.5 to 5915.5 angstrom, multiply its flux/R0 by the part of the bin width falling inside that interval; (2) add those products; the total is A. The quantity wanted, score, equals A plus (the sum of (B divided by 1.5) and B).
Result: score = 21.4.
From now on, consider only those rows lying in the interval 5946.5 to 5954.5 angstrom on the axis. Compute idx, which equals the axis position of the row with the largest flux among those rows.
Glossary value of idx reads 5947 angstrom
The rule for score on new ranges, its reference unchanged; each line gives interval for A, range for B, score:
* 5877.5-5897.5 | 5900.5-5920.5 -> 21.7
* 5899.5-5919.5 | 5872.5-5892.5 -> 22.1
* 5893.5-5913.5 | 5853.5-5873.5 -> 21.0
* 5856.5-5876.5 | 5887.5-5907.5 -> 22.4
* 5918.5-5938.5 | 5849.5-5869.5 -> 22.4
